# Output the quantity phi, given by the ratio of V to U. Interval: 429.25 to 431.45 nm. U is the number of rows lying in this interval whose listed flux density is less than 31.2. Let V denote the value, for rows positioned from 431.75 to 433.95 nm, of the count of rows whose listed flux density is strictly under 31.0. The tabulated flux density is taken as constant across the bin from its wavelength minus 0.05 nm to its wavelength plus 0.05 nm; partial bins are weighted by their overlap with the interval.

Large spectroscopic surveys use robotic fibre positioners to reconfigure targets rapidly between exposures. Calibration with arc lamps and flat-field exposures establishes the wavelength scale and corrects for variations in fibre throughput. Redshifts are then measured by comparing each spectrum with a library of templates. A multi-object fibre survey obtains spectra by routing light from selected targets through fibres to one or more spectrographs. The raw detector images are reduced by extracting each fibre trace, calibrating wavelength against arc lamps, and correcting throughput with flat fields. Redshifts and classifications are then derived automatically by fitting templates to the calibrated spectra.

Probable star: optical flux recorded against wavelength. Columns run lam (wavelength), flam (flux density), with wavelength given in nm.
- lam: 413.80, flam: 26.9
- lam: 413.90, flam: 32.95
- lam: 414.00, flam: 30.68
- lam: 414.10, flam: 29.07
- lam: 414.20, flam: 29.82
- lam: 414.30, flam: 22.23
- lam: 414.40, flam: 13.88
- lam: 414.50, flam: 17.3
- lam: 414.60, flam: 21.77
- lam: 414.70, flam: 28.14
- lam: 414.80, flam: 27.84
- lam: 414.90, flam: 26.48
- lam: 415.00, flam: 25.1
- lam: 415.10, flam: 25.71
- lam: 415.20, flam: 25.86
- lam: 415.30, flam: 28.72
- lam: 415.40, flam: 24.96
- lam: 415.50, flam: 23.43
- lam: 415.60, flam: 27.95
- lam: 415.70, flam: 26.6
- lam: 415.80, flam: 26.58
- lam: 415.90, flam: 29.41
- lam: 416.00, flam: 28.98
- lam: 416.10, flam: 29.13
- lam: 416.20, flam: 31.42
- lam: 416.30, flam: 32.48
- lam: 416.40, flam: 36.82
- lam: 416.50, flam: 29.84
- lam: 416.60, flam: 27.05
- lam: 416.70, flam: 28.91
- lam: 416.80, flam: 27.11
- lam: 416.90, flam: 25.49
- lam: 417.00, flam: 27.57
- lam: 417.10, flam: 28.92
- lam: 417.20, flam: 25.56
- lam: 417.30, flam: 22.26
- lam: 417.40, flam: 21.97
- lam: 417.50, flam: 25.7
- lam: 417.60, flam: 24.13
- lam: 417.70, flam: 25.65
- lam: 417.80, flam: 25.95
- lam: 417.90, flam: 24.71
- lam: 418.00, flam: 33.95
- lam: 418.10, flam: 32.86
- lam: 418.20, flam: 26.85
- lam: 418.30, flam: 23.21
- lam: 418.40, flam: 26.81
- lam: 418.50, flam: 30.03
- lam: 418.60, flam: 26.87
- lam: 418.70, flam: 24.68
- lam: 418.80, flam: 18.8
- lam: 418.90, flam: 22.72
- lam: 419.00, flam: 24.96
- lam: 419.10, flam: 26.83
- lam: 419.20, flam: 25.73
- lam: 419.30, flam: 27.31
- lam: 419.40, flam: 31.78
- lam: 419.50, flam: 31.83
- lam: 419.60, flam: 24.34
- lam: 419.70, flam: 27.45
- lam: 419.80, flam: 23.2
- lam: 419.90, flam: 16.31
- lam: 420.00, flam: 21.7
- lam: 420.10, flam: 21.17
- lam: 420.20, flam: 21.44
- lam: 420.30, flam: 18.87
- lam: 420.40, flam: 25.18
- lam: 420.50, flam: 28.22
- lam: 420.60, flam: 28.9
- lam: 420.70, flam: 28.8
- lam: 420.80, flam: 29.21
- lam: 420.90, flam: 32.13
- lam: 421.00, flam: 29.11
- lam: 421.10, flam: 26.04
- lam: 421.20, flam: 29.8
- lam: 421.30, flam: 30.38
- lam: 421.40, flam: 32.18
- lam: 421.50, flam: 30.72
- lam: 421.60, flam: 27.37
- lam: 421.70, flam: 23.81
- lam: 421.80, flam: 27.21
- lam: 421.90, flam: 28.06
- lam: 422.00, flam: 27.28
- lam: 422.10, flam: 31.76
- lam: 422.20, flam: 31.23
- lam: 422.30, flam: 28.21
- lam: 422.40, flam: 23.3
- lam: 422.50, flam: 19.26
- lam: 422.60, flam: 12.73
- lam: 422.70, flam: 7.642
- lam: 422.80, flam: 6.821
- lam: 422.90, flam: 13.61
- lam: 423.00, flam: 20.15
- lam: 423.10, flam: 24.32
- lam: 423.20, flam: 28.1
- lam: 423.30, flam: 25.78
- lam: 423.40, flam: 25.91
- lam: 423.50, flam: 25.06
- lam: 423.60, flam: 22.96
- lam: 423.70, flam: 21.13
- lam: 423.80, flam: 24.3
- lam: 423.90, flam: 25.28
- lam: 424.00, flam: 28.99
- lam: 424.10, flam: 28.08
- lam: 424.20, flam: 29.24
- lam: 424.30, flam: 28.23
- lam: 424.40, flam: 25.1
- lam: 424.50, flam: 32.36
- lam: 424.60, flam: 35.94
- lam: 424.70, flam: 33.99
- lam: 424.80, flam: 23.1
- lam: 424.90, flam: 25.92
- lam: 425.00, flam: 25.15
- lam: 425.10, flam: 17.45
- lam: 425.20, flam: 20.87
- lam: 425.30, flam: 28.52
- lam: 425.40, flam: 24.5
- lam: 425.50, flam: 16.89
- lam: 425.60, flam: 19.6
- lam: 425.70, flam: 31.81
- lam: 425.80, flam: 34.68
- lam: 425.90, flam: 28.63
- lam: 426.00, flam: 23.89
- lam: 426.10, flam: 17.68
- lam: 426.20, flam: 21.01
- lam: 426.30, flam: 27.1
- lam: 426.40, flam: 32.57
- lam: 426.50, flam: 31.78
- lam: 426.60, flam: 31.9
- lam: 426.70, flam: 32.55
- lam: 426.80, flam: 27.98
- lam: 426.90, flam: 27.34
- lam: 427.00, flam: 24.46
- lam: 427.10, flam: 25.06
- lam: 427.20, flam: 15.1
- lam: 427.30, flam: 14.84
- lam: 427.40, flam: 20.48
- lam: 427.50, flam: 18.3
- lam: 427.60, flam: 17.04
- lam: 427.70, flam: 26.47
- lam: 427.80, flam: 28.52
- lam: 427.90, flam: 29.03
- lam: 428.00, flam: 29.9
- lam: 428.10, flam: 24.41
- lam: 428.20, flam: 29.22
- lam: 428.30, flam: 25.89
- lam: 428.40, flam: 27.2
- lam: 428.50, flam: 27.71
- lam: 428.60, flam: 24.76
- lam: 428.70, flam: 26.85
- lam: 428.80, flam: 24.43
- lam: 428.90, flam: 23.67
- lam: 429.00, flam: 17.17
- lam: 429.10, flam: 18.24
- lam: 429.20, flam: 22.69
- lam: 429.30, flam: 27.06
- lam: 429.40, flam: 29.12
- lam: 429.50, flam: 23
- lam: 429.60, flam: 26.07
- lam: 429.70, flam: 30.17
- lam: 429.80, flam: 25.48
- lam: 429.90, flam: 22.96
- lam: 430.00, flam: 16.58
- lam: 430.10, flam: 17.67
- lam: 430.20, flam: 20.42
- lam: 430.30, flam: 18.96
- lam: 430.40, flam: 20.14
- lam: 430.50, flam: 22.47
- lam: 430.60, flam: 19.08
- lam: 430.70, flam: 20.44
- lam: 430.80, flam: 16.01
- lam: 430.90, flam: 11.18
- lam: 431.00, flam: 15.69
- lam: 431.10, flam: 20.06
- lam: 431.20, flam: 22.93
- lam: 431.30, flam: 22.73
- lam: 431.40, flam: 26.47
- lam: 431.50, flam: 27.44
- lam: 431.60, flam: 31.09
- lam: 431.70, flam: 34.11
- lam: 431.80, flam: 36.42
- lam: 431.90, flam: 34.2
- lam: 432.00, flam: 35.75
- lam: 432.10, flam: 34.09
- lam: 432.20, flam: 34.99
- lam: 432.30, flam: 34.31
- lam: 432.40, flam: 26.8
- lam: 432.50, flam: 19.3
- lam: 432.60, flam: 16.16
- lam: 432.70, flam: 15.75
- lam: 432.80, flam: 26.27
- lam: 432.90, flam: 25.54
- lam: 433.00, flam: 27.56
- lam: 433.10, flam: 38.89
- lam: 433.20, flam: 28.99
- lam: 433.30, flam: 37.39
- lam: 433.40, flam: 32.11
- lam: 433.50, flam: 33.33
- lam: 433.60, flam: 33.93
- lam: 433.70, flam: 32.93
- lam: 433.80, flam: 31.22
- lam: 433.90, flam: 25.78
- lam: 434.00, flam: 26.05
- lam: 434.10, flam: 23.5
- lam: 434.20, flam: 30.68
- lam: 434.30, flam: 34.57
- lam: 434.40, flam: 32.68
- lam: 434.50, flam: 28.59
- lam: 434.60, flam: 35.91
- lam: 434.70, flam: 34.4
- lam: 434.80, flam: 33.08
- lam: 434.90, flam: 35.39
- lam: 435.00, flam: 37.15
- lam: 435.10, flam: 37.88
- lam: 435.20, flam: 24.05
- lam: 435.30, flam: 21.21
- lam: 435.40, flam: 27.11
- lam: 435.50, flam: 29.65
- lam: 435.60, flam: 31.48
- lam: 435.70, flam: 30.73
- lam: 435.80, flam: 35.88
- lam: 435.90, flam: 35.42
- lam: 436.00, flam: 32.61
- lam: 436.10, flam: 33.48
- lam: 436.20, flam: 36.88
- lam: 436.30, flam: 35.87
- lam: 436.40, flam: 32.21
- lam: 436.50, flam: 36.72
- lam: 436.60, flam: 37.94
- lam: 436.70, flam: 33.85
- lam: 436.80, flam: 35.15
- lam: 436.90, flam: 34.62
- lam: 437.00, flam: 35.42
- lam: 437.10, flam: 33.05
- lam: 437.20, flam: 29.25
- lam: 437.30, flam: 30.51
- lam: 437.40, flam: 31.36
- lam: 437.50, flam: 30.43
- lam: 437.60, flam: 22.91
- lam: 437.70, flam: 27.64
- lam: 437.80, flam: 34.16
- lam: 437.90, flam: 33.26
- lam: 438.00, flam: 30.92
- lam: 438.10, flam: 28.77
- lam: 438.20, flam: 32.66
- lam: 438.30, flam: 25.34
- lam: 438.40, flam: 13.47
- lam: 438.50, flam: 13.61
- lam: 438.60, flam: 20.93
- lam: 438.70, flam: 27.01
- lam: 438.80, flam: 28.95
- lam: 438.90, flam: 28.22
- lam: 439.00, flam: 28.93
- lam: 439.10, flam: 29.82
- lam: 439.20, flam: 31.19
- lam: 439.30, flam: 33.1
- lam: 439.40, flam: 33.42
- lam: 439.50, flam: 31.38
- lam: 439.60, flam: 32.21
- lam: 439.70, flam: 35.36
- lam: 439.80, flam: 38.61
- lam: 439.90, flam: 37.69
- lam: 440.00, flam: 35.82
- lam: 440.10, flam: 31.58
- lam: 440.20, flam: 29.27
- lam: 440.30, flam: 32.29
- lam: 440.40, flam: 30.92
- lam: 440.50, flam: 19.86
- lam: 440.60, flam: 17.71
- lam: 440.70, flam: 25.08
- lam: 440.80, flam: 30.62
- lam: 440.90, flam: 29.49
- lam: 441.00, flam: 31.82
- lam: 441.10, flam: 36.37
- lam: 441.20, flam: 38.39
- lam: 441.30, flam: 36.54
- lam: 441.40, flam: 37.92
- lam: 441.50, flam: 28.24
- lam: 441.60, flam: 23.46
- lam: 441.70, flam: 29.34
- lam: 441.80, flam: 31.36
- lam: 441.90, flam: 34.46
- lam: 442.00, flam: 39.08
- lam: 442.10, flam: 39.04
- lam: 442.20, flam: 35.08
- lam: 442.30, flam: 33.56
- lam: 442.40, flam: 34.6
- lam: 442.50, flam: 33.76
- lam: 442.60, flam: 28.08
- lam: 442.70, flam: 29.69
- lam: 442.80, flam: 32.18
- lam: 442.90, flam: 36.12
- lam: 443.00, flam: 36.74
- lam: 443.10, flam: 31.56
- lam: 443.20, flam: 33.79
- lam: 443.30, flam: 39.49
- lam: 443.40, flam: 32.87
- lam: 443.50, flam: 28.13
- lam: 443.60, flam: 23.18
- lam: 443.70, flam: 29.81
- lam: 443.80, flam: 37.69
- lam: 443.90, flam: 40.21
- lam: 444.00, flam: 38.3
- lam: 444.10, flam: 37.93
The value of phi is 0.41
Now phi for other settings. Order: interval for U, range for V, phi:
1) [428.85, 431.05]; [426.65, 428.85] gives 0.95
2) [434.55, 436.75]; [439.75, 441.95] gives 2.00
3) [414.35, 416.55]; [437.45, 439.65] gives 0.74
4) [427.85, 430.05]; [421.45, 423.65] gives 0.91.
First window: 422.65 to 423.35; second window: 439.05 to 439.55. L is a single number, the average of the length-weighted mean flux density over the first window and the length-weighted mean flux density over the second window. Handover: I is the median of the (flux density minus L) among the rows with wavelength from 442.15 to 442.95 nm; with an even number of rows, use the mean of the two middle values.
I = 9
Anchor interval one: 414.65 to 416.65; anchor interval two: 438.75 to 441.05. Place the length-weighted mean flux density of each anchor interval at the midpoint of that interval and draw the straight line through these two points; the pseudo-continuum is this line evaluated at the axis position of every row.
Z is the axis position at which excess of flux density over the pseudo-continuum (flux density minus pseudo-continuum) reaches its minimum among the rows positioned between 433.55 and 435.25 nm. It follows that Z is 434.10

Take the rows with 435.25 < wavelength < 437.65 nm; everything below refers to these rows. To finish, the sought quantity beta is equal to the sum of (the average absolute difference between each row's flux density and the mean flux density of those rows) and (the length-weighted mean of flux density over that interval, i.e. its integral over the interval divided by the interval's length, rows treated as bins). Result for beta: 35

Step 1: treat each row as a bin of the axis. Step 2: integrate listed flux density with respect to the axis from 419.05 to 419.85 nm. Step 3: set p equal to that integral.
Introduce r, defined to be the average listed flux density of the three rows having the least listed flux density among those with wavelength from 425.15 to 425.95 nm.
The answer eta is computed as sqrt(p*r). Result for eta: 20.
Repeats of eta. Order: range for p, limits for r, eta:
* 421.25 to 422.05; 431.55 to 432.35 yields 27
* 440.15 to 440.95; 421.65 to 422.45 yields 23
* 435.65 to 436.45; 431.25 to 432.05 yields 26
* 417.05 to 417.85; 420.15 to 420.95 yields 21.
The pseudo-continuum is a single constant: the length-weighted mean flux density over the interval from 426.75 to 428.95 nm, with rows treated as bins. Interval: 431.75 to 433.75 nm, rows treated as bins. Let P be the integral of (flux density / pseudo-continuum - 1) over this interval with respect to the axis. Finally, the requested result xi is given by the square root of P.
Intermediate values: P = 0.47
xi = 0.69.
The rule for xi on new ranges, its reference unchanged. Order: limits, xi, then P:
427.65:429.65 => 0.30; 0.09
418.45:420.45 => 0.08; 0.01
